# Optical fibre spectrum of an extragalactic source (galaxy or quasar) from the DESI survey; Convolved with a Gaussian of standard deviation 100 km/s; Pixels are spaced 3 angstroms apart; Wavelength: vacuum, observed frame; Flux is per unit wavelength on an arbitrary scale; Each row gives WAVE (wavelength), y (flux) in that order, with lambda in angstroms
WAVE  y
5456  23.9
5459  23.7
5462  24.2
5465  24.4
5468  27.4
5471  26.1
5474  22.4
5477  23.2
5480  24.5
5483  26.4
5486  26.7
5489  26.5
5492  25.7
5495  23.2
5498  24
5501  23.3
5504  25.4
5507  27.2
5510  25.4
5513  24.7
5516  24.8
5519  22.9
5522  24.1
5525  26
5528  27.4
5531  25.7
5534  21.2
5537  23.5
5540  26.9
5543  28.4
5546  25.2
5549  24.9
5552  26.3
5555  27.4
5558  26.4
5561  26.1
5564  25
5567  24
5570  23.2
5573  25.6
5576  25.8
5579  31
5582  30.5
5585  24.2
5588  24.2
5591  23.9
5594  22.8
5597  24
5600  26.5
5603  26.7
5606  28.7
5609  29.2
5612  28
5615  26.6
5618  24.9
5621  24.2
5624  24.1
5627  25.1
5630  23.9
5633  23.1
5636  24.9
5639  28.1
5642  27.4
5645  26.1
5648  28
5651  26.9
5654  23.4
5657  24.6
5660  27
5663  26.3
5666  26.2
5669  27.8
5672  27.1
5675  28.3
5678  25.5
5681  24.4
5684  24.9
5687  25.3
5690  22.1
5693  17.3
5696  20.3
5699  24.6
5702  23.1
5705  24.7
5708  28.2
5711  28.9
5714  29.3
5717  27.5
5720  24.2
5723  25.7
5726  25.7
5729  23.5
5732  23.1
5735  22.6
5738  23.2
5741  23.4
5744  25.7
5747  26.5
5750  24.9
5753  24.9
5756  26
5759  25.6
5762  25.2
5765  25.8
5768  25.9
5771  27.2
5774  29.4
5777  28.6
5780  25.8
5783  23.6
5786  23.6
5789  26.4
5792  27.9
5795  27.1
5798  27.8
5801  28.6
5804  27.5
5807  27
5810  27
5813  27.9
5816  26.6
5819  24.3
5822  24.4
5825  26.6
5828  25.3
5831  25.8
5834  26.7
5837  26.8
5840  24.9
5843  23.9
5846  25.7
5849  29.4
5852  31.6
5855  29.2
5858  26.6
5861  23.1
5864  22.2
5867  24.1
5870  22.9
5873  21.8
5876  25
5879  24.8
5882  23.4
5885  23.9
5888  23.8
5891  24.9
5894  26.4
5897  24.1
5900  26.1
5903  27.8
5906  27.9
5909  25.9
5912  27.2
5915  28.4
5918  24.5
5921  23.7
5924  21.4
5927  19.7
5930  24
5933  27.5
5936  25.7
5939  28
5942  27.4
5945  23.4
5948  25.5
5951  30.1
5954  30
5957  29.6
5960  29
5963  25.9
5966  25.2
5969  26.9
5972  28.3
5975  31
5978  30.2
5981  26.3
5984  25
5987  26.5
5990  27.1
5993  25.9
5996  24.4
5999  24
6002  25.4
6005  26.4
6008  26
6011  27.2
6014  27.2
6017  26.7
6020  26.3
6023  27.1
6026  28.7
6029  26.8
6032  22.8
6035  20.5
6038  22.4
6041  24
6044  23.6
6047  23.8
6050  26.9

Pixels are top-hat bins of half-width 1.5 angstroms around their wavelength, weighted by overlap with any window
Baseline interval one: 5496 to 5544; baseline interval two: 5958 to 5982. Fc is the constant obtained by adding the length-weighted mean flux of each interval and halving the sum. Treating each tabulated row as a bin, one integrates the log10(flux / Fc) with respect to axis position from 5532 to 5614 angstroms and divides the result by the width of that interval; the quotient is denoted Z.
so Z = -0.011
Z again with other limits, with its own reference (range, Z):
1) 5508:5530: -0.023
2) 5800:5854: 0.002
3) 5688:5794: -0.024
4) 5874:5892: -0.039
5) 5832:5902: -0.021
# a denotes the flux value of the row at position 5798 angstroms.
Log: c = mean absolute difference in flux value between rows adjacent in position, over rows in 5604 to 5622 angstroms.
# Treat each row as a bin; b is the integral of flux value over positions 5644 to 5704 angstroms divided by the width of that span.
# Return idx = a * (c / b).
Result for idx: 1.2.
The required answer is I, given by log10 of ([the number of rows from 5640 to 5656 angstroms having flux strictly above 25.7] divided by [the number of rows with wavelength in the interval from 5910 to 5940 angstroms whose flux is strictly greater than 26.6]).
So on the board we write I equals 0.00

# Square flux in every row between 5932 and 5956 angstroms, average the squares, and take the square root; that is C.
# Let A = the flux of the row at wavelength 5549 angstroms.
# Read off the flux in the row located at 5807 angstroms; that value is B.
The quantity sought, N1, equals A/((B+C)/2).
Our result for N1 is 0.92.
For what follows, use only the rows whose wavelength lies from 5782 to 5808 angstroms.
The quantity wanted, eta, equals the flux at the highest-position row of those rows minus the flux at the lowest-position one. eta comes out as 3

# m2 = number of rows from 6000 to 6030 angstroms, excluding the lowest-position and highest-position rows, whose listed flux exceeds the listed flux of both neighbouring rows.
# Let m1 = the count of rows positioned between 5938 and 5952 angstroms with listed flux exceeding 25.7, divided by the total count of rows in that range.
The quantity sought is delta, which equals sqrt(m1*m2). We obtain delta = 1.10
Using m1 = 0.60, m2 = 2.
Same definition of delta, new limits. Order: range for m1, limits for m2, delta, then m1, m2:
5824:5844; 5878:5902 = 1.07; 0.57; 2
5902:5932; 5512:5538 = 1.00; 0.50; 2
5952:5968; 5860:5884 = 1.26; 0.80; 2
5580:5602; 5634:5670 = 0.93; 0.29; 3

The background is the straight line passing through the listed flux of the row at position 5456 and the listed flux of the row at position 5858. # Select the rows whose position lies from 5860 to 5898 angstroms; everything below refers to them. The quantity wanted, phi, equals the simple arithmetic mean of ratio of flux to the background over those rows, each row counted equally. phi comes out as 0.89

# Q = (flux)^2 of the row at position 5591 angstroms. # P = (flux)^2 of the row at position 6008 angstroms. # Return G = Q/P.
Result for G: 0.84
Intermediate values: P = 676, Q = 571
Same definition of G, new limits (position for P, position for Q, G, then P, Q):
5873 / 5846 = 1.39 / 475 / 660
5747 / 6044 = 0.79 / 702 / 557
